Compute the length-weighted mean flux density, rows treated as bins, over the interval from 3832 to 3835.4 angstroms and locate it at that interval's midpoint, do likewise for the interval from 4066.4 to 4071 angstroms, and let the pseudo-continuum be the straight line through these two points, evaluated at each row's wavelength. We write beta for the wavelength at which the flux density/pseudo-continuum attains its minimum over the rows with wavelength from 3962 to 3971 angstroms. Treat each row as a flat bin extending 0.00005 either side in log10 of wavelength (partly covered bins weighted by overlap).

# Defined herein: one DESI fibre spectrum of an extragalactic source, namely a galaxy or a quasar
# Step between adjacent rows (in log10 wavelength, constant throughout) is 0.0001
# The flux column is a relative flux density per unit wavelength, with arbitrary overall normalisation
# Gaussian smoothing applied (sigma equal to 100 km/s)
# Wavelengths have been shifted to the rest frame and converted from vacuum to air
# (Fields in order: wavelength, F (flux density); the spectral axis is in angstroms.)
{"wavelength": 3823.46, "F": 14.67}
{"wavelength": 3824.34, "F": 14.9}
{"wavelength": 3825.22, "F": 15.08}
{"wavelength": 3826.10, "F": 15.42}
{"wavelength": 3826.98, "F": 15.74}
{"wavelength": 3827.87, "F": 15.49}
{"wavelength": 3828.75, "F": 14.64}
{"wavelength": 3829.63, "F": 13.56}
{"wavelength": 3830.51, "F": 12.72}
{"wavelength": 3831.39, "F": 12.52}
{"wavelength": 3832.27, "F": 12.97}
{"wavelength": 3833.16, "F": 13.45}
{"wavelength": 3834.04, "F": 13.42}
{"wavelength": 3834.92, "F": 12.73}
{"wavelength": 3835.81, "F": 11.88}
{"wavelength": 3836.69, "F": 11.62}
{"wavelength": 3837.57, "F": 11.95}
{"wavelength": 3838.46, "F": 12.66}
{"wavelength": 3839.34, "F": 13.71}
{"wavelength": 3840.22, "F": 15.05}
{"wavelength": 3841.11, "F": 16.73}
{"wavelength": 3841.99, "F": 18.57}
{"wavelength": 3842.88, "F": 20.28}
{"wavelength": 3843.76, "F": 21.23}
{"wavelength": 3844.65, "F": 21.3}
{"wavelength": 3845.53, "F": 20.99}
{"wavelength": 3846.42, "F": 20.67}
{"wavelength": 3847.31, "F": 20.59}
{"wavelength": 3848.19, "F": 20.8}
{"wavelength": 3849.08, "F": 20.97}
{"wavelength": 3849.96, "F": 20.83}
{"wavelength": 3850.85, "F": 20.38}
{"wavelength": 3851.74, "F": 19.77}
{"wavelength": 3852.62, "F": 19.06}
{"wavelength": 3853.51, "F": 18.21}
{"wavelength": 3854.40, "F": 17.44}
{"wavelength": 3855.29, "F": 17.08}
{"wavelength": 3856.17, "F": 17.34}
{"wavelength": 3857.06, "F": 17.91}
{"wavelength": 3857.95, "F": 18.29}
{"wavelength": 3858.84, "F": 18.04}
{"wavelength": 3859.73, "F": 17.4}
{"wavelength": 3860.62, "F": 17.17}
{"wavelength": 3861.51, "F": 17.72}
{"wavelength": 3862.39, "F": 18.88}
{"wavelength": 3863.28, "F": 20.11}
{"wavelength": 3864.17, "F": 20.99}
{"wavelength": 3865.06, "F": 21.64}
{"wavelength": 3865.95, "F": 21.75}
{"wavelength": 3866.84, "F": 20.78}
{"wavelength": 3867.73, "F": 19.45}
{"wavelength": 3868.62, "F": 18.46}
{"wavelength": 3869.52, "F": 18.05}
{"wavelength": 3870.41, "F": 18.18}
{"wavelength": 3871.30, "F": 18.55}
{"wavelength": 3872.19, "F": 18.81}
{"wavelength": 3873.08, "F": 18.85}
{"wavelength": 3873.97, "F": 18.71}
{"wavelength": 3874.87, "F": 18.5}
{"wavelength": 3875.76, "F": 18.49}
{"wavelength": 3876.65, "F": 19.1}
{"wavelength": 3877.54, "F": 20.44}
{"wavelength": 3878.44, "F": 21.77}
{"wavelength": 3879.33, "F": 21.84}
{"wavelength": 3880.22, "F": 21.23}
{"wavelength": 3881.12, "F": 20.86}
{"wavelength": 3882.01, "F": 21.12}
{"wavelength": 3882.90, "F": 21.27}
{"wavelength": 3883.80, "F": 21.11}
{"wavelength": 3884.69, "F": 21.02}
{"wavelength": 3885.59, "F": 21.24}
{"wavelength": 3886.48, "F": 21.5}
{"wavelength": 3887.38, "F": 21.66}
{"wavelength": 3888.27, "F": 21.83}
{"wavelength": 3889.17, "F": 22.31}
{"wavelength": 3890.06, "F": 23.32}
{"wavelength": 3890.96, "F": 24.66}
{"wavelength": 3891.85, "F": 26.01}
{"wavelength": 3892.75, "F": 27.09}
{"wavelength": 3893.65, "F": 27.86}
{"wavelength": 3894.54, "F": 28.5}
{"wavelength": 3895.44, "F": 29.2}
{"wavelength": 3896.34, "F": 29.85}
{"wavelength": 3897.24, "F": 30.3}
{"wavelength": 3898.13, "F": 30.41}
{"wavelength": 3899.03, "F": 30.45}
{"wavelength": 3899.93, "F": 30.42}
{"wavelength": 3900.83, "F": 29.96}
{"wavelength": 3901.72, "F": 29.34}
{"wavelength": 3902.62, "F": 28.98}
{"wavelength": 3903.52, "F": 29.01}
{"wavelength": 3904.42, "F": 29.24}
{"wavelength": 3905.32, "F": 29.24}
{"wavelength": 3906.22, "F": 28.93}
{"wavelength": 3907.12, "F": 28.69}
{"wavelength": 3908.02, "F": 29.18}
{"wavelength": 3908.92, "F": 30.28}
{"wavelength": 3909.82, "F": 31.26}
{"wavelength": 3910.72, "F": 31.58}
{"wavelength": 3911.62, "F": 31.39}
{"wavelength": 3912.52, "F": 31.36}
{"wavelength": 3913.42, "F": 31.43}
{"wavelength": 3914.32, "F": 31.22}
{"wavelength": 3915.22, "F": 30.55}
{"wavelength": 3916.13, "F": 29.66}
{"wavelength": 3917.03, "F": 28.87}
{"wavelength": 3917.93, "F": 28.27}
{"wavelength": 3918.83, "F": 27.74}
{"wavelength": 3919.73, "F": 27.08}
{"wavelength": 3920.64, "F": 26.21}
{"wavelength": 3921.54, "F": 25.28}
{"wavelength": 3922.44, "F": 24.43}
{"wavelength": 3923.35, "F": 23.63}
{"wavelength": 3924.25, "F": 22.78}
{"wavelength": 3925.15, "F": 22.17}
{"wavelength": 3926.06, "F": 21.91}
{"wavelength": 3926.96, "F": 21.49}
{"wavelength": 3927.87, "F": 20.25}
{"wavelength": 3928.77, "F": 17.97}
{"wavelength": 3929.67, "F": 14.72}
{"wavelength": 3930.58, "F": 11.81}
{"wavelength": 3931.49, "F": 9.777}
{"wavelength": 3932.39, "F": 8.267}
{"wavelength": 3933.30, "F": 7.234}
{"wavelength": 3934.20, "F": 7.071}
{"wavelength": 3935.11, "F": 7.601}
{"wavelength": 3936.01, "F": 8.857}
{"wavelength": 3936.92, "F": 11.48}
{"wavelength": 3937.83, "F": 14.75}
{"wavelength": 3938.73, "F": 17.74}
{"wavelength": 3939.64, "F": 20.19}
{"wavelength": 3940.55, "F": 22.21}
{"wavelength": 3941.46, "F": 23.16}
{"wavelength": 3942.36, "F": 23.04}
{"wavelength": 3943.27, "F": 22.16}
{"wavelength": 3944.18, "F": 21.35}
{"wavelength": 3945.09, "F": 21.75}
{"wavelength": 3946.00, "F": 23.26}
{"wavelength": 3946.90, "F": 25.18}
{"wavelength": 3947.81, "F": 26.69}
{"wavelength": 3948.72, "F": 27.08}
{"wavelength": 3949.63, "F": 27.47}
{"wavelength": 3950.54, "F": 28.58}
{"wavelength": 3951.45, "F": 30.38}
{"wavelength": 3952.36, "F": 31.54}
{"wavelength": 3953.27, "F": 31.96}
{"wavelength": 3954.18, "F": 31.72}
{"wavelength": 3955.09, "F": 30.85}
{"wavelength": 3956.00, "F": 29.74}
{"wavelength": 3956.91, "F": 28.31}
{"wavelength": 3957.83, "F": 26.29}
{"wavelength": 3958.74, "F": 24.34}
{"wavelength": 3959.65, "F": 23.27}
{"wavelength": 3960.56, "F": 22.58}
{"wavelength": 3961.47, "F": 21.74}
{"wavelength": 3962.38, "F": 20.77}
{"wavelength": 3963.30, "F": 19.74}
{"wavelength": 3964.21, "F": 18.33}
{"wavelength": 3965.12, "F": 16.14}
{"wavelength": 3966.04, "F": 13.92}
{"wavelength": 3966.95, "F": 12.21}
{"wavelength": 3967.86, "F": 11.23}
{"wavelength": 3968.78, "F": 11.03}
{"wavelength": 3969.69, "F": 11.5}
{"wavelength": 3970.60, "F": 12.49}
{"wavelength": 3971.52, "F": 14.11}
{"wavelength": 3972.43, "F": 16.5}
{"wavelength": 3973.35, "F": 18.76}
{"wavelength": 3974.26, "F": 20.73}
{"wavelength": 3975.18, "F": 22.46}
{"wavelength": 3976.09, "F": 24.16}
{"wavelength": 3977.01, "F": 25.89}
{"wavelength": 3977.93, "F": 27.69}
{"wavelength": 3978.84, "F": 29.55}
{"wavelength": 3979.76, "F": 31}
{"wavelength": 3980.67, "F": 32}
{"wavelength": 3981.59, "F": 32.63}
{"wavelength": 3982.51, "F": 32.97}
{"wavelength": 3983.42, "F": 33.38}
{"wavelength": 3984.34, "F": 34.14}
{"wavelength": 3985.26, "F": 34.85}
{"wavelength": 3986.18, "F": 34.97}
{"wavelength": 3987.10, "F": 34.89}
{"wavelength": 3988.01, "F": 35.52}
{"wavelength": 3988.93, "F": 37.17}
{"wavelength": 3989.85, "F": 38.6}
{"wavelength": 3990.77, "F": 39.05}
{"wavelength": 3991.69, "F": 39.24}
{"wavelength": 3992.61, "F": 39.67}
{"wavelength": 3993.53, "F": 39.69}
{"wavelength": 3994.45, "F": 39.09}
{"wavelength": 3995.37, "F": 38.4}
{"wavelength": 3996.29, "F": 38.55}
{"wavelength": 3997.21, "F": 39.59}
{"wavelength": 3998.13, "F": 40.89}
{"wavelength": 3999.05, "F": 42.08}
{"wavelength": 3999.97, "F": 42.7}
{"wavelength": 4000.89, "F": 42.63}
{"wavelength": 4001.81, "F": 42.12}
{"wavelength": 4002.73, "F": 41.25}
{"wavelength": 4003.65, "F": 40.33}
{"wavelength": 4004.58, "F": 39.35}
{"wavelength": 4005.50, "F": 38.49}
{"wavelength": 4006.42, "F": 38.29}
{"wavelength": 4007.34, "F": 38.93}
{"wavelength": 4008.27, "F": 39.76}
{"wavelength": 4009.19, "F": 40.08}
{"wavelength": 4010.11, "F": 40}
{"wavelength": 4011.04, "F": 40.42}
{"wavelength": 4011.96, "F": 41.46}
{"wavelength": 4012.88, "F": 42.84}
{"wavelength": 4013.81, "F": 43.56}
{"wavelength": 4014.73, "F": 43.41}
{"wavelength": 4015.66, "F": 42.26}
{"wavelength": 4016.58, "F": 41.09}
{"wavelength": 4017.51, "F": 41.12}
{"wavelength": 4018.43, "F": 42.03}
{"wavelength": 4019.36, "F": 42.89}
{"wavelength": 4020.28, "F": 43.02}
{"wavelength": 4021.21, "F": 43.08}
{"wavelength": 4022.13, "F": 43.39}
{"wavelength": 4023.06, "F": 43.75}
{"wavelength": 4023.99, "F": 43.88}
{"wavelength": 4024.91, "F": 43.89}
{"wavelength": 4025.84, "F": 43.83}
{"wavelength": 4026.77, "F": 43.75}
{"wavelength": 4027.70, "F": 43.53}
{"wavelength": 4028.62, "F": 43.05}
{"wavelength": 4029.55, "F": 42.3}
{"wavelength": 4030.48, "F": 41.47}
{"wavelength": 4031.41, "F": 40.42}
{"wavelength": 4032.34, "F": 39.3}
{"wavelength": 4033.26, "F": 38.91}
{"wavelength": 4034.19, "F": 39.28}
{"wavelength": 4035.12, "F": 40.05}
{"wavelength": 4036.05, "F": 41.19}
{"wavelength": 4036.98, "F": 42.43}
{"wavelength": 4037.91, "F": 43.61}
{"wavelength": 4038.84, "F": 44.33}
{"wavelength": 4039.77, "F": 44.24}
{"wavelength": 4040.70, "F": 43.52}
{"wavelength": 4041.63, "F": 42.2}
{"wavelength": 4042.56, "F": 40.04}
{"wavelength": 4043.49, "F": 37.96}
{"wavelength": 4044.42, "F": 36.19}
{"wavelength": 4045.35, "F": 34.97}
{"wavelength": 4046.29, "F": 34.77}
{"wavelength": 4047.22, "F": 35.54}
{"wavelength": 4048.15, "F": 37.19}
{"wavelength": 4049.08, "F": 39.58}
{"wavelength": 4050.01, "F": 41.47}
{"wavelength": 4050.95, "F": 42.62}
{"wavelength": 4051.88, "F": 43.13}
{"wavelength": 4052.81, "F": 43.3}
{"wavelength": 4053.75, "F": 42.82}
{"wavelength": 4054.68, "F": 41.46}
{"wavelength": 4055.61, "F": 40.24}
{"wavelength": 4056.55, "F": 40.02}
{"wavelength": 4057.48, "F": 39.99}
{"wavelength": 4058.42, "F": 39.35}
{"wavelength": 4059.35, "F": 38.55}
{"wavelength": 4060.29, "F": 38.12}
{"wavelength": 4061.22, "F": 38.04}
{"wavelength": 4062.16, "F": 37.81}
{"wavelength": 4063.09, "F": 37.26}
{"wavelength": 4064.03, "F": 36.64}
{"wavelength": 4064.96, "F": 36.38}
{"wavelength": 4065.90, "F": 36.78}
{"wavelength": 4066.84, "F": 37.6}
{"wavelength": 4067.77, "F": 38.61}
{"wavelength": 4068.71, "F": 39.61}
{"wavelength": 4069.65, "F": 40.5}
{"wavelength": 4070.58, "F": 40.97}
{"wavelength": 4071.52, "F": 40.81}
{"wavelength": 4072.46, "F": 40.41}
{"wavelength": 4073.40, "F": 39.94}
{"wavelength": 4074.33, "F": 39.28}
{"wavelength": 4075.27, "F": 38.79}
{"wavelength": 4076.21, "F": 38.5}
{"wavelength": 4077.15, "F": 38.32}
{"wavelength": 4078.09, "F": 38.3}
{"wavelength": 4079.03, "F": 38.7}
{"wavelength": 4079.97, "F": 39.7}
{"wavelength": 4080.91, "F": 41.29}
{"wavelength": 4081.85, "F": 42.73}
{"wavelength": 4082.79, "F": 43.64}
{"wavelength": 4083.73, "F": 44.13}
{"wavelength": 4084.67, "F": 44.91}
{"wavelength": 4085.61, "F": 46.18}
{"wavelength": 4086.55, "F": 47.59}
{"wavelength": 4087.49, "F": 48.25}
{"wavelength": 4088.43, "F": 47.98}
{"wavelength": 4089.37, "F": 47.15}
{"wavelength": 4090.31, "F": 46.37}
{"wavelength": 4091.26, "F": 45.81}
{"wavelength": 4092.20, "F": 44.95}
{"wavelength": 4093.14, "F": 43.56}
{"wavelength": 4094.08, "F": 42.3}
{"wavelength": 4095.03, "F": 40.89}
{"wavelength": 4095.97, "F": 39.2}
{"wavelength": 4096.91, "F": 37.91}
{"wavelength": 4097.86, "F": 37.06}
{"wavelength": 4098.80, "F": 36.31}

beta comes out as 3968.78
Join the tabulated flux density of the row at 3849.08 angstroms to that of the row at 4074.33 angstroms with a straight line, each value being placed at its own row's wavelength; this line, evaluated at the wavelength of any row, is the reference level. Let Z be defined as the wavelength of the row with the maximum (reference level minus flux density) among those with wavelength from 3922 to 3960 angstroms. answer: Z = 3934.20 angstroms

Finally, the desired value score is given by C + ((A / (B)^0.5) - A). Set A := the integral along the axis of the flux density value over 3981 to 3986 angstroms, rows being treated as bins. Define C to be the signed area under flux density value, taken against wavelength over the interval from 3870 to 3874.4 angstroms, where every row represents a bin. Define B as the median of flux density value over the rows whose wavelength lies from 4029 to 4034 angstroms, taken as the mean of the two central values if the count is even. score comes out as -59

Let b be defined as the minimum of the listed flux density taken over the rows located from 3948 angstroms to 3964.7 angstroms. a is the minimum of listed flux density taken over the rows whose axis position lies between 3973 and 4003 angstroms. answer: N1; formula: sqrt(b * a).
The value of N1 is 18.5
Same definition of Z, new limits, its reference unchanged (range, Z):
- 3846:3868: 3860.62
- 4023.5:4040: 4033.26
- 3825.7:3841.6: 3836.69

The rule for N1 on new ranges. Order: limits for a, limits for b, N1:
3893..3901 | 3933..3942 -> 14.0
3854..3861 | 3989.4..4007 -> 25.6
